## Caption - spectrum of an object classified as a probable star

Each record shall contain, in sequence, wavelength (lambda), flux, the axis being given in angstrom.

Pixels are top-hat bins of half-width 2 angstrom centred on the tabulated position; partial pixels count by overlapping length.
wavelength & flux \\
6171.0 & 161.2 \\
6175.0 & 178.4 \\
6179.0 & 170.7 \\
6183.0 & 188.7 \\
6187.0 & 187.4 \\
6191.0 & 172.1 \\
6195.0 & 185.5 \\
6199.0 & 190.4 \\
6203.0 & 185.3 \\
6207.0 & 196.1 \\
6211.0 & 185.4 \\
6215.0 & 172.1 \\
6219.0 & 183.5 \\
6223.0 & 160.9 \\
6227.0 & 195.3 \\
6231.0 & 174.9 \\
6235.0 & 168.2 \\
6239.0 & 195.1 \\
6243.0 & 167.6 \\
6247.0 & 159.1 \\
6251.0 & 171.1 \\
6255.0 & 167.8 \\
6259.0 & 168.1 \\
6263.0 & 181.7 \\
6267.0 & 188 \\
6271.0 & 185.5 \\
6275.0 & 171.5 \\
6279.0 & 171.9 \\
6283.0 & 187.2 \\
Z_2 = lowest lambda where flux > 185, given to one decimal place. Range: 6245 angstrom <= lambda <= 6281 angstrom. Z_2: 6267.0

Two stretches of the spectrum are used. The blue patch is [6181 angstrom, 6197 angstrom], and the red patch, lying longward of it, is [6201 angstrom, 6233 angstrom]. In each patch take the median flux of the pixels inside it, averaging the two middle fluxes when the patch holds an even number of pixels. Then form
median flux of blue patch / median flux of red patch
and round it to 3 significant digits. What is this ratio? 1.01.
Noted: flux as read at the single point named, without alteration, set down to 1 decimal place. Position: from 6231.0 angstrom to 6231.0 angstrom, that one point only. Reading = 174.9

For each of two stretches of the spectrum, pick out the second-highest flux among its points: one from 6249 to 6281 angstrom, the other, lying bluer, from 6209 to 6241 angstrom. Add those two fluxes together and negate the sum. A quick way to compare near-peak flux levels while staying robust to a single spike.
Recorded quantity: -381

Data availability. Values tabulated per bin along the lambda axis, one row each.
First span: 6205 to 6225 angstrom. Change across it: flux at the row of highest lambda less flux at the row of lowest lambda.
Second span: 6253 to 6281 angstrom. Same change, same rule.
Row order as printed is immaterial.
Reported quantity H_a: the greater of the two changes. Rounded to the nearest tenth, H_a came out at 4.1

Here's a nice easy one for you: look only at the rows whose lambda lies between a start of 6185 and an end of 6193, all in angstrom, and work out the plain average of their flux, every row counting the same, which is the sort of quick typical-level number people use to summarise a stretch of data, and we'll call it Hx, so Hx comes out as 180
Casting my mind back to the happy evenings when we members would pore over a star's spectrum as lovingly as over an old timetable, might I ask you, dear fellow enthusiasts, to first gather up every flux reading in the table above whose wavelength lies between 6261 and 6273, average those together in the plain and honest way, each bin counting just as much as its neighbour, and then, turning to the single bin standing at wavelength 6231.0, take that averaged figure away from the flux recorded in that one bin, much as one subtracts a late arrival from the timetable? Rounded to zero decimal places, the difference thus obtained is -10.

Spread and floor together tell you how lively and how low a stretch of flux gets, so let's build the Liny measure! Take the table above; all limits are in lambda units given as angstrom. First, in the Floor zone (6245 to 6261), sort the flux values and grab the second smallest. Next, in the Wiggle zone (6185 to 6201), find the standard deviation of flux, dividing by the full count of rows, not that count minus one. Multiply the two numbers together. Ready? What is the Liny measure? 1175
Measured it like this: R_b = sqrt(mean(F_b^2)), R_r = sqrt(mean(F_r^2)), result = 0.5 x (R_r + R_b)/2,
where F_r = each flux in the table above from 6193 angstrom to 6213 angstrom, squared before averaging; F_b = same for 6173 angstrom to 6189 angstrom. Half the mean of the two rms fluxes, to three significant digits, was 92.5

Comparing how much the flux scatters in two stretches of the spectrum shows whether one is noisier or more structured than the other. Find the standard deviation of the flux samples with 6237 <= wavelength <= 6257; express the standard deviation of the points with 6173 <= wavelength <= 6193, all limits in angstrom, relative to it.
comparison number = 0.62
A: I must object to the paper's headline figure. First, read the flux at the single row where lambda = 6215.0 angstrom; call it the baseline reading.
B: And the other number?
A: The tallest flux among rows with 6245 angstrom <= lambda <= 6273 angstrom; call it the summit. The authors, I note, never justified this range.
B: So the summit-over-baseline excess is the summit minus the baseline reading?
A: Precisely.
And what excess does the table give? 16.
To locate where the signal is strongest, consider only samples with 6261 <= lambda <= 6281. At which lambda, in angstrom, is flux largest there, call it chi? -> 6267.0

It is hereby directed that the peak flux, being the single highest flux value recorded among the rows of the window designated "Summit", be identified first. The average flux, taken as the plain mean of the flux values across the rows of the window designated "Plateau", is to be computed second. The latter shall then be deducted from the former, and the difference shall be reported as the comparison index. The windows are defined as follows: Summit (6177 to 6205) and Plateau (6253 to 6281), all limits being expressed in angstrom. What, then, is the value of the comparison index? 14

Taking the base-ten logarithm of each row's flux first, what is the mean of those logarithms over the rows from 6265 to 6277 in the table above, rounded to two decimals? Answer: 2.26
